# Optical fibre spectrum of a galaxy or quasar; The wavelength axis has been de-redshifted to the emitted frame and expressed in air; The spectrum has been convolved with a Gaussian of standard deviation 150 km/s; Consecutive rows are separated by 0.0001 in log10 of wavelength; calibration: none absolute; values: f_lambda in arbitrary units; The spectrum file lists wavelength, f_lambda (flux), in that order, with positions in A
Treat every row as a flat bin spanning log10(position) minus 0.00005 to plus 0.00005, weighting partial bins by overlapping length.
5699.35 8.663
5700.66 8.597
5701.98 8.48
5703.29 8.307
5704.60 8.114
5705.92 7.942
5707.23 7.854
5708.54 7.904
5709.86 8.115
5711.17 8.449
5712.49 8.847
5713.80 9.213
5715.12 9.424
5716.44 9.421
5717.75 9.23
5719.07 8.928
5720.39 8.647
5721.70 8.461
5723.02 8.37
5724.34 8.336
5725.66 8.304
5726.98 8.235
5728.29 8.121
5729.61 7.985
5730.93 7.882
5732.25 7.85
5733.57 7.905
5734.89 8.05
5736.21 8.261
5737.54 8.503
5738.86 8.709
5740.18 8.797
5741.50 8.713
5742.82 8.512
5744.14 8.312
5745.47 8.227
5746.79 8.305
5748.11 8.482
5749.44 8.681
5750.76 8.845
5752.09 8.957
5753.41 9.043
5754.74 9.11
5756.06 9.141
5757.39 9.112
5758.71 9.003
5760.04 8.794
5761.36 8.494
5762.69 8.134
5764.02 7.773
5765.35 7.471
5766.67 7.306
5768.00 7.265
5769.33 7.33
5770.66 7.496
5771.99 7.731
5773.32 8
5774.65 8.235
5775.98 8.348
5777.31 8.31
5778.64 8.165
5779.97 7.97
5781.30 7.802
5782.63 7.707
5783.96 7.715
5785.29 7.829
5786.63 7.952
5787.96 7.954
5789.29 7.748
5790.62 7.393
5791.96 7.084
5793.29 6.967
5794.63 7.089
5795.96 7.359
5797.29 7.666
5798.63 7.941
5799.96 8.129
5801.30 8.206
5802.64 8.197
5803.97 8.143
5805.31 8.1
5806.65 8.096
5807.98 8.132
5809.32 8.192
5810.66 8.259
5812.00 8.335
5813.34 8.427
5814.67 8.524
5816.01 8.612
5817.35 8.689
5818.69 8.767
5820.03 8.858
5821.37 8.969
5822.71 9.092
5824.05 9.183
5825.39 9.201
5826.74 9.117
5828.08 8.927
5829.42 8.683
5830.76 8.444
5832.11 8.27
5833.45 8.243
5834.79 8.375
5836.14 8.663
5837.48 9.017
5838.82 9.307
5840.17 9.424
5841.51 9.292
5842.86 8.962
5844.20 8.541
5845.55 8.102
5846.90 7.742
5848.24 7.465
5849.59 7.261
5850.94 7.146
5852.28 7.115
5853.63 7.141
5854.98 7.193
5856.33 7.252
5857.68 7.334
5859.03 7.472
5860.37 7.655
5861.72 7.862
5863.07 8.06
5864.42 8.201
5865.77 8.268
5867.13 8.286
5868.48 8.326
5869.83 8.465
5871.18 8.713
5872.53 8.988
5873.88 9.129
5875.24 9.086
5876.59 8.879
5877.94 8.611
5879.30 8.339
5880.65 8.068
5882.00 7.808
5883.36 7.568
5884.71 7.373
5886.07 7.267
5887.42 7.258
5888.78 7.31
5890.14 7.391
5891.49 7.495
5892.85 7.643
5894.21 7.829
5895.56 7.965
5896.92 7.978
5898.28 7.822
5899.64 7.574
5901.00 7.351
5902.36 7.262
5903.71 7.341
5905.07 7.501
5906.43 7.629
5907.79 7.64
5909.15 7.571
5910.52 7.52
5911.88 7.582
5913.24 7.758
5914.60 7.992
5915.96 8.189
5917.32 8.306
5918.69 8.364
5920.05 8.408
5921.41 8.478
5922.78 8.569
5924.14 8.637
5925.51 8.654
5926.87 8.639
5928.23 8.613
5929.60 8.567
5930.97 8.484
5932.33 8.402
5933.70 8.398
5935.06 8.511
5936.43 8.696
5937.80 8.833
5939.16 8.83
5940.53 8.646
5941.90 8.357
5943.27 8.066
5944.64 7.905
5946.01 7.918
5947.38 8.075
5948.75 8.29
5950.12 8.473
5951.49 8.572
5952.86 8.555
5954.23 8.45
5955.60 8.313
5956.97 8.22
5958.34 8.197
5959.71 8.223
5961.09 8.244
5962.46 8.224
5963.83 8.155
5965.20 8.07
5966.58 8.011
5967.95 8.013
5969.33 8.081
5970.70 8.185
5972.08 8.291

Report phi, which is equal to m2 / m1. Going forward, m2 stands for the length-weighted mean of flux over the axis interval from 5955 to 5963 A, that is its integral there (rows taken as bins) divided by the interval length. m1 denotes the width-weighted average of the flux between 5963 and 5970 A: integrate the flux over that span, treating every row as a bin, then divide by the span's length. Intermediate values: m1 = 8.1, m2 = 8.24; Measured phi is 1.02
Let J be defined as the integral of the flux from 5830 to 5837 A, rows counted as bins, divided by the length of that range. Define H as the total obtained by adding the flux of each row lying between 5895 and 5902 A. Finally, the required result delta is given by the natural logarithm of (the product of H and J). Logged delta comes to 5.79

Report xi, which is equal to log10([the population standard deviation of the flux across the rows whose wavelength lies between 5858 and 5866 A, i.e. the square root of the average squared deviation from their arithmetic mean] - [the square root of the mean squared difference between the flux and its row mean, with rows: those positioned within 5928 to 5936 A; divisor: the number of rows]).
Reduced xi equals -0.68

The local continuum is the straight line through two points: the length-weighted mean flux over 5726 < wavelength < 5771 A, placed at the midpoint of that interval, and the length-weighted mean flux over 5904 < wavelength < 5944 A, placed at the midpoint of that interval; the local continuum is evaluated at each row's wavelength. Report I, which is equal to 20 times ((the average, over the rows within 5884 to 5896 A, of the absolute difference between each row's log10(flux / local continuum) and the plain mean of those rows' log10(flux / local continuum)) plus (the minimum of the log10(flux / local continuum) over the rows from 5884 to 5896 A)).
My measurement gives -0.9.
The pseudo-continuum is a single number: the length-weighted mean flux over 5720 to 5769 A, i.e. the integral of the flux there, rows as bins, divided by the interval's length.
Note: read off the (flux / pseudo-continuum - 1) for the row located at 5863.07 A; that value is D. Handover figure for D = -0.037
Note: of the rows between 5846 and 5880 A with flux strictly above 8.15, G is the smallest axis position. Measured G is 5864.42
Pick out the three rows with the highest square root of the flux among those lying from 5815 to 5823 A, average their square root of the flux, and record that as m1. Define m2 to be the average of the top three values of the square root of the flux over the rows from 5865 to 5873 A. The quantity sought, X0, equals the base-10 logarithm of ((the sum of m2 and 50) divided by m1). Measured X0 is 1.25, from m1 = 3.00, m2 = 2.95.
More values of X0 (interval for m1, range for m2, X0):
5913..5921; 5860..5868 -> 1.26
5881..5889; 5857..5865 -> 1.28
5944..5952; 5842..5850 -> 1.26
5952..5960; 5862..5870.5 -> 1.26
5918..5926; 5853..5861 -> 1.25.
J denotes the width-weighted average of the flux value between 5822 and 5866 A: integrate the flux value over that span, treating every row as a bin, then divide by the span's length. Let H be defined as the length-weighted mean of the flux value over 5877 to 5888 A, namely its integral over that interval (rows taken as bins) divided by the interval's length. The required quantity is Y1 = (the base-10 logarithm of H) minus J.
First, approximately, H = 7.8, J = 8.24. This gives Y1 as -7.3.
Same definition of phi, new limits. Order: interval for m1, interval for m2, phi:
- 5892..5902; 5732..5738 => 1.05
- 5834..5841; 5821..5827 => 1.02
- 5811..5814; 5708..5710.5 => 0.96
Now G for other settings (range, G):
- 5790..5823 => 5801.30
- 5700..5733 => 5700.66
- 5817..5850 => 5817.35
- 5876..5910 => 5876.59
